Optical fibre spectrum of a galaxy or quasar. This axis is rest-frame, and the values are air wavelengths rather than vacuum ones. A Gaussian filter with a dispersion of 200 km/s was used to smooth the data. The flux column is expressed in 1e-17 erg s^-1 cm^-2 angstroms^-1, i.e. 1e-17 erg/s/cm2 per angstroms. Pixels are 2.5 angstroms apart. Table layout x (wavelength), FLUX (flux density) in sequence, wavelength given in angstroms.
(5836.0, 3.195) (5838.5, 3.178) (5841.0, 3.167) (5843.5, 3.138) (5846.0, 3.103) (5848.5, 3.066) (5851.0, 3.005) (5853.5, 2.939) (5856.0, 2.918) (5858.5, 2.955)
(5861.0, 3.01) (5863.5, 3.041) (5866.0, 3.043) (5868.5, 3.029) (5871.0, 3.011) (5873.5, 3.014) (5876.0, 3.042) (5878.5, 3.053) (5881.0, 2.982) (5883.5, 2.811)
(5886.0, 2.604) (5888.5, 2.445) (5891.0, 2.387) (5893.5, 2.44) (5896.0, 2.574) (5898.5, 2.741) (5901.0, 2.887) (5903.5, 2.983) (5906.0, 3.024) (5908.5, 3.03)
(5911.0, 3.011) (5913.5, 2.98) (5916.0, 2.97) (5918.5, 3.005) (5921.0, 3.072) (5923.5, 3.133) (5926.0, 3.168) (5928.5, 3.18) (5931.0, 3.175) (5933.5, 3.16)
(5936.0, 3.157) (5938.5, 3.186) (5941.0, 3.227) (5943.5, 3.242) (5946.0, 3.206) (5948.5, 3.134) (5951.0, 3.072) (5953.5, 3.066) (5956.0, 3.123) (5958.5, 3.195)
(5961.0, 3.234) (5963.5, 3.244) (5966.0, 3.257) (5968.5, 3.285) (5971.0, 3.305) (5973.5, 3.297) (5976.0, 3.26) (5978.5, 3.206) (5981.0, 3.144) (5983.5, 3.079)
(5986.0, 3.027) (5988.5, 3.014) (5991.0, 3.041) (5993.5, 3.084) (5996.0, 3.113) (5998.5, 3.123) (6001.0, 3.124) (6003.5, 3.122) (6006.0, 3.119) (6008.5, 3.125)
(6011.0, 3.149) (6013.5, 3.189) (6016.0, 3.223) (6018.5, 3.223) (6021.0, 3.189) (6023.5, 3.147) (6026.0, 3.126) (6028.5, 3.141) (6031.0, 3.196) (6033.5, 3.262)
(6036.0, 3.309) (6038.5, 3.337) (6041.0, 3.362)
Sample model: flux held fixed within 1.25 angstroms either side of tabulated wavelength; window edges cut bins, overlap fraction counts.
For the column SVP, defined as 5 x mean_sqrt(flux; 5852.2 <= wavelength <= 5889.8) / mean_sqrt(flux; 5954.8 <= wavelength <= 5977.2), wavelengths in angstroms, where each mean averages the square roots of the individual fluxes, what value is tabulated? 4.75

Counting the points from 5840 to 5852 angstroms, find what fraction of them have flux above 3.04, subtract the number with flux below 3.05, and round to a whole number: 0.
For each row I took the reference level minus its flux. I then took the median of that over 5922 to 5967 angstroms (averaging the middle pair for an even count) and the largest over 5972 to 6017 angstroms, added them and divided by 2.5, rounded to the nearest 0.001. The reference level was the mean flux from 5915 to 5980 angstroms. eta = 0.064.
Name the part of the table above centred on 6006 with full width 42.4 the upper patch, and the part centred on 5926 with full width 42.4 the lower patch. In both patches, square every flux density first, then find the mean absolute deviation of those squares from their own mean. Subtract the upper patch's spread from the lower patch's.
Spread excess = 0.2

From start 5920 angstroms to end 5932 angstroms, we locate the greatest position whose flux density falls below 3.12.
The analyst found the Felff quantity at 5921.0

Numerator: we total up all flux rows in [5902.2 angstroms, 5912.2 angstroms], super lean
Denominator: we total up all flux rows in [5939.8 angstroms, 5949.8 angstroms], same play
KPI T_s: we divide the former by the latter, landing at 0.941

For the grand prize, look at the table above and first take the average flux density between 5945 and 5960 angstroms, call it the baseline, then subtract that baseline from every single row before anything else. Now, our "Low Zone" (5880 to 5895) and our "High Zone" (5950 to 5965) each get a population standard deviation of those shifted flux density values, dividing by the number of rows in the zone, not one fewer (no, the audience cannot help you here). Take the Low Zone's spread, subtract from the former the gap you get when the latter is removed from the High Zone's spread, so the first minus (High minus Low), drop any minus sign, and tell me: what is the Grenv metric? 0.36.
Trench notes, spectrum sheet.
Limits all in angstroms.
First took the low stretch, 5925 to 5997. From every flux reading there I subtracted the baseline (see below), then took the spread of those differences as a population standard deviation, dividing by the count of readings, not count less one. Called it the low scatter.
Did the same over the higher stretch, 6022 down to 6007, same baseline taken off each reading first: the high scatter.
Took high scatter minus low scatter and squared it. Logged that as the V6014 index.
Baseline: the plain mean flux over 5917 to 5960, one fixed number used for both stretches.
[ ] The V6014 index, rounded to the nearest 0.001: 0.002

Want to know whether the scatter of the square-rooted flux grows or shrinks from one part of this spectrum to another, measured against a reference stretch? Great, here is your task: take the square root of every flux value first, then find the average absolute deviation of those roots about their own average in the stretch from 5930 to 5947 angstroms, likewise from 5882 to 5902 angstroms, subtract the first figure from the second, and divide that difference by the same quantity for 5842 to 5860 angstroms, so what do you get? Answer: 1.9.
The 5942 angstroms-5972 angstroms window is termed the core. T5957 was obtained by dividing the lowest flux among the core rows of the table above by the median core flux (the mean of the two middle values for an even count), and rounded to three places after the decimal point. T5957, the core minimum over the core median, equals 0.952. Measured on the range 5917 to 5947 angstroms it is 0.948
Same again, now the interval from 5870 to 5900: 0.860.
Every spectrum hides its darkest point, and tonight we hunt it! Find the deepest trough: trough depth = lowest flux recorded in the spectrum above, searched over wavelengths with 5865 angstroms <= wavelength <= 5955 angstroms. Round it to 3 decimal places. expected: 2.387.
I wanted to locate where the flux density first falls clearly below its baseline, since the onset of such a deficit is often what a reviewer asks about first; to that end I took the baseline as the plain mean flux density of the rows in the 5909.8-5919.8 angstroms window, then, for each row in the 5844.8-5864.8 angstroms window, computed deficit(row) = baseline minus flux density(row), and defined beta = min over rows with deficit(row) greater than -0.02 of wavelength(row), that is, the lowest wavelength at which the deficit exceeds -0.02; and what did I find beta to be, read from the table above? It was 5851.0 angstroms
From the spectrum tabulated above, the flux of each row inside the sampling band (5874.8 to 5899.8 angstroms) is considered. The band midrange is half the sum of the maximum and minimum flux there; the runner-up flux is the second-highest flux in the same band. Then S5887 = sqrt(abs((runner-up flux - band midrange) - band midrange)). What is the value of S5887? 1.55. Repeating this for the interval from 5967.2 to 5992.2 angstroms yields 1.74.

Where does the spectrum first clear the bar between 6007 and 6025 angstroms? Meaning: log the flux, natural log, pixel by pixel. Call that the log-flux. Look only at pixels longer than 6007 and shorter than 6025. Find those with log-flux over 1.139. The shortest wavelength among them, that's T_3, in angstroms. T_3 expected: 6008.5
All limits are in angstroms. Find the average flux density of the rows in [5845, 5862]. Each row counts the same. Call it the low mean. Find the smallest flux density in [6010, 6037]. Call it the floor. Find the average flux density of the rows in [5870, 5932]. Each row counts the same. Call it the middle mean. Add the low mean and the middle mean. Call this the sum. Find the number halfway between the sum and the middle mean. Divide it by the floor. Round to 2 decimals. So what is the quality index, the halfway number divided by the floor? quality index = 1.41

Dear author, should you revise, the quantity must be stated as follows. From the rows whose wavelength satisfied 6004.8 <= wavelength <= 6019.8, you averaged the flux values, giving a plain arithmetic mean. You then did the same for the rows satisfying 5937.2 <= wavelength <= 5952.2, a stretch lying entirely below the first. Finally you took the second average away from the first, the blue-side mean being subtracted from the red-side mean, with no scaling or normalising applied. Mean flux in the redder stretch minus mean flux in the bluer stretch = -0.01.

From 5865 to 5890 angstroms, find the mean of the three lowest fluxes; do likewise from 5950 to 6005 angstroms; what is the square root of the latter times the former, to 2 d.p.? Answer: 2.82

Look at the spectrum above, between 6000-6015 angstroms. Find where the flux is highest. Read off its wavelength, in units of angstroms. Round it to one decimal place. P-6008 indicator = 6013.5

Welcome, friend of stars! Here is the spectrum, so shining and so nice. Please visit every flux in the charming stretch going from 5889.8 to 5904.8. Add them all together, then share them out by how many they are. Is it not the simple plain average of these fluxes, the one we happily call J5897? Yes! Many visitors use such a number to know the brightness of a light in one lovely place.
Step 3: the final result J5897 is 2.67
